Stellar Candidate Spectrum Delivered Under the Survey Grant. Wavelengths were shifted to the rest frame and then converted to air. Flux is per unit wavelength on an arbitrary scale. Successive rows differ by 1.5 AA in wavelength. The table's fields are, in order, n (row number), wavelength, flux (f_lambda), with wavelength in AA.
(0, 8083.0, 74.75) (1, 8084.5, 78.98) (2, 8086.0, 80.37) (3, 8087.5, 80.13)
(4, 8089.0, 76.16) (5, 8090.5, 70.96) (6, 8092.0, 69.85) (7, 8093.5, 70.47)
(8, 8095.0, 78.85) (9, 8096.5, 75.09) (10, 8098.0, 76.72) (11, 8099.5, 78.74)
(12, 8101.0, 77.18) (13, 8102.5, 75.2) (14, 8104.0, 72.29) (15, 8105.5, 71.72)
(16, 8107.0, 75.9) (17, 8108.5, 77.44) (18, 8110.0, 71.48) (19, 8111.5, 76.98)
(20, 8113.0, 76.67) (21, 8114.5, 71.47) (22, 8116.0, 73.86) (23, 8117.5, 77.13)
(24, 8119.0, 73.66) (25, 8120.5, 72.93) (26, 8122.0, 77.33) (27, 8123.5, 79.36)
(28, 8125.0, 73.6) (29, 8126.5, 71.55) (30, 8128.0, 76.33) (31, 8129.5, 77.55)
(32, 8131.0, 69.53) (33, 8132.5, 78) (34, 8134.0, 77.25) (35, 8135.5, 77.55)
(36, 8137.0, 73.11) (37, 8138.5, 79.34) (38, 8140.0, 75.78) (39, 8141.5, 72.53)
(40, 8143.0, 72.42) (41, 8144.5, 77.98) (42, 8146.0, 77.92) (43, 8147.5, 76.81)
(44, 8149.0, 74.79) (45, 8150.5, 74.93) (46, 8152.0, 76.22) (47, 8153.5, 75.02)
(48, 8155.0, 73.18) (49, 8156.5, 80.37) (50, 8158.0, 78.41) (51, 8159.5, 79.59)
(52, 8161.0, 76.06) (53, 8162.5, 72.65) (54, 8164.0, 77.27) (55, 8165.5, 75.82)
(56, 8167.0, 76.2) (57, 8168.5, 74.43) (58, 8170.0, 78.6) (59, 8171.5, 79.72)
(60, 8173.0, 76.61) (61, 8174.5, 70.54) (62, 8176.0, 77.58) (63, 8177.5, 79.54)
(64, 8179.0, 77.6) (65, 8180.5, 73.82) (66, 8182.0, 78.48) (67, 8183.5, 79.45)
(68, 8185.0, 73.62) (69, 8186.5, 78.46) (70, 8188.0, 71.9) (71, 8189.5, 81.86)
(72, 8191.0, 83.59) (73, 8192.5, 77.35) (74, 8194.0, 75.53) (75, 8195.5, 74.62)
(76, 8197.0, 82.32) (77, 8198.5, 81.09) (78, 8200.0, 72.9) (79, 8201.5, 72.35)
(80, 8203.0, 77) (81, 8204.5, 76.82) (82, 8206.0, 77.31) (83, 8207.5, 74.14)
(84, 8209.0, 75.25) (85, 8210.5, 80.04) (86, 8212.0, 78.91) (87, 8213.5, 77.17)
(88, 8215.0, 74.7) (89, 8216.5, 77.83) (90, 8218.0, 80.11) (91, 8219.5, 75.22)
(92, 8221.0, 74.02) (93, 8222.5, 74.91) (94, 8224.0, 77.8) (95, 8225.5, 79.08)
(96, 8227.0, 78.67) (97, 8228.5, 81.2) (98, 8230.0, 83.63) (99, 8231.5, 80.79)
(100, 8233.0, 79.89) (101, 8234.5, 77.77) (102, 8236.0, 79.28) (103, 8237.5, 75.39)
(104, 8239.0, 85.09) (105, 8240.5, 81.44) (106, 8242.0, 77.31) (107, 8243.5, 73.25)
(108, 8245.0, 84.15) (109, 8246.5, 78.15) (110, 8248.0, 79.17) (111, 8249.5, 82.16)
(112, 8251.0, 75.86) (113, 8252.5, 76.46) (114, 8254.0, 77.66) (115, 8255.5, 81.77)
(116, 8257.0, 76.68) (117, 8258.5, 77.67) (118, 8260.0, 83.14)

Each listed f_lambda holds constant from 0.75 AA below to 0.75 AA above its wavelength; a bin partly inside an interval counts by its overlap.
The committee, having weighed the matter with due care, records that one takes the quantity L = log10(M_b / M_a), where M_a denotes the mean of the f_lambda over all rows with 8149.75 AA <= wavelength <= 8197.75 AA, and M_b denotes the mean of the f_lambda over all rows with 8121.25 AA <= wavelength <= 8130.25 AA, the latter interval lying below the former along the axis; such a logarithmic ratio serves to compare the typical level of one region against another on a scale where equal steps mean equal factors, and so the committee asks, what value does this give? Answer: -0.0055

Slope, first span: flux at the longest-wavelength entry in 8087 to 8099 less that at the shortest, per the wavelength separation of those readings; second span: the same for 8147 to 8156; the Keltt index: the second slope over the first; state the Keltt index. 1.5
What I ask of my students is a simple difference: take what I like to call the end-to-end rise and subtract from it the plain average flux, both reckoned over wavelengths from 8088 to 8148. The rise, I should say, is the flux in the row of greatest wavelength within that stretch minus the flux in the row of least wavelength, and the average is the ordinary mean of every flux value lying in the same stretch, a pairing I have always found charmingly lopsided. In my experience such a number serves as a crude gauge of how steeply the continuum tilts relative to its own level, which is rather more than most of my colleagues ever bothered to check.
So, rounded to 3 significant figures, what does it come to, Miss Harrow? -74.5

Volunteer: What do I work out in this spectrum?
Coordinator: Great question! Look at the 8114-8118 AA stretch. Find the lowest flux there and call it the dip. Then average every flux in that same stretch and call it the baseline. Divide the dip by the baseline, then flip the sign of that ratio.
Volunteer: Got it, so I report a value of -0.964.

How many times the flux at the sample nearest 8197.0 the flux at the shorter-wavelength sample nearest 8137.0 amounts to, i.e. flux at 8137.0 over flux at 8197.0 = 0.89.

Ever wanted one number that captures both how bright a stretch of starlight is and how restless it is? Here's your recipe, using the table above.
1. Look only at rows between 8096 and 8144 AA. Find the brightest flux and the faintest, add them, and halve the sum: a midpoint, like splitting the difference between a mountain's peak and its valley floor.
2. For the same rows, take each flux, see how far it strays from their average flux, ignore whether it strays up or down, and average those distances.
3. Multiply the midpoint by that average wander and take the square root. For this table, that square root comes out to 13.2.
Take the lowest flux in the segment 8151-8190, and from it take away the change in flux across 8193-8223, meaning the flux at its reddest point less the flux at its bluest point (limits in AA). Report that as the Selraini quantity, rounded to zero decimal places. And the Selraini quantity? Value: 71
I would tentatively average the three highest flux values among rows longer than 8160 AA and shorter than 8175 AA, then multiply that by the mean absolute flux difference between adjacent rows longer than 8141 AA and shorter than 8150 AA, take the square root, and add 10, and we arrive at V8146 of 21.8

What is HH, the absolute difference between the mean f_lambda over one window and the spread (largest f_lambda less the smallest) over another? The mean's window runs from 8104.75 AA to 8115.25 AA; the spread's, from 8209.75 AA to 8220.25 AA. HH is 69.1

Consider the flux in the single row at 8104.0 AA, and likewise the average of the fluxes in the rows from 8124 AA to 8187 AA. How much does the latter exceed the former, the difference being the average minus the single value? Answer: 3.8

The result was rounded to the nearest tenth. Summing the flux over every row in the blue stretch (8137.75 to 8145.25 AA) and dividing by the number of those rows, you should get 75.6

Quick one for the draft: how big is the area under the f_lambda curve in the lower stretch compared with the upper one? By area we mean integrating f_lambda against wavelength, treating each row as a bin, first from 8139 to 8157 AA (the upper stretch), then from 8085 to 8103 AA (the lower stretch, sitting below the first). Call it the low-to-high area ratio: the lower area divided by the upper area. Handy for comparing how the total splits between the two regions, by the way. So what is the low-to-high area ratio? 1.00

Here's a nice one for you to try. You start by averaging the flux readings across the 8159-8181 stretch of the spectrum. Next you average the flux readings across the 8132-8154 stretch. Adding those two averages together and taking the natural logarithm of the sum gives 5.03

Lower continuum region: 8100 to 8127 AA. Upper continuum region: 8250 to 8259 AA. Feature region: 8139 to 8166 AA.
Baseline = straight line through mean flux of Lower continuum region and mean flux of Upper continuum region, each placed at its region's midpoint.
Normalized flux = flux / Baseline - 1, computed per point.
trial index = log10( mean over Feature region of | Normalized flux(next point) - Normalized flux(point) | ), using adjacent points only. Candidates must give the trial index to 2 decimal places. -1.51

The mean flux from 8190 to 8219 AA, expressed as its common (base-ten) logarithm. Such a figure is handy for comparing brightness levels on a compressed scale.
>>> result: 1.89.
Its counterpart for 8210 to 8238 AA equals 1.89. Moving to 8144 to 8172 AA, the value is 1.88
